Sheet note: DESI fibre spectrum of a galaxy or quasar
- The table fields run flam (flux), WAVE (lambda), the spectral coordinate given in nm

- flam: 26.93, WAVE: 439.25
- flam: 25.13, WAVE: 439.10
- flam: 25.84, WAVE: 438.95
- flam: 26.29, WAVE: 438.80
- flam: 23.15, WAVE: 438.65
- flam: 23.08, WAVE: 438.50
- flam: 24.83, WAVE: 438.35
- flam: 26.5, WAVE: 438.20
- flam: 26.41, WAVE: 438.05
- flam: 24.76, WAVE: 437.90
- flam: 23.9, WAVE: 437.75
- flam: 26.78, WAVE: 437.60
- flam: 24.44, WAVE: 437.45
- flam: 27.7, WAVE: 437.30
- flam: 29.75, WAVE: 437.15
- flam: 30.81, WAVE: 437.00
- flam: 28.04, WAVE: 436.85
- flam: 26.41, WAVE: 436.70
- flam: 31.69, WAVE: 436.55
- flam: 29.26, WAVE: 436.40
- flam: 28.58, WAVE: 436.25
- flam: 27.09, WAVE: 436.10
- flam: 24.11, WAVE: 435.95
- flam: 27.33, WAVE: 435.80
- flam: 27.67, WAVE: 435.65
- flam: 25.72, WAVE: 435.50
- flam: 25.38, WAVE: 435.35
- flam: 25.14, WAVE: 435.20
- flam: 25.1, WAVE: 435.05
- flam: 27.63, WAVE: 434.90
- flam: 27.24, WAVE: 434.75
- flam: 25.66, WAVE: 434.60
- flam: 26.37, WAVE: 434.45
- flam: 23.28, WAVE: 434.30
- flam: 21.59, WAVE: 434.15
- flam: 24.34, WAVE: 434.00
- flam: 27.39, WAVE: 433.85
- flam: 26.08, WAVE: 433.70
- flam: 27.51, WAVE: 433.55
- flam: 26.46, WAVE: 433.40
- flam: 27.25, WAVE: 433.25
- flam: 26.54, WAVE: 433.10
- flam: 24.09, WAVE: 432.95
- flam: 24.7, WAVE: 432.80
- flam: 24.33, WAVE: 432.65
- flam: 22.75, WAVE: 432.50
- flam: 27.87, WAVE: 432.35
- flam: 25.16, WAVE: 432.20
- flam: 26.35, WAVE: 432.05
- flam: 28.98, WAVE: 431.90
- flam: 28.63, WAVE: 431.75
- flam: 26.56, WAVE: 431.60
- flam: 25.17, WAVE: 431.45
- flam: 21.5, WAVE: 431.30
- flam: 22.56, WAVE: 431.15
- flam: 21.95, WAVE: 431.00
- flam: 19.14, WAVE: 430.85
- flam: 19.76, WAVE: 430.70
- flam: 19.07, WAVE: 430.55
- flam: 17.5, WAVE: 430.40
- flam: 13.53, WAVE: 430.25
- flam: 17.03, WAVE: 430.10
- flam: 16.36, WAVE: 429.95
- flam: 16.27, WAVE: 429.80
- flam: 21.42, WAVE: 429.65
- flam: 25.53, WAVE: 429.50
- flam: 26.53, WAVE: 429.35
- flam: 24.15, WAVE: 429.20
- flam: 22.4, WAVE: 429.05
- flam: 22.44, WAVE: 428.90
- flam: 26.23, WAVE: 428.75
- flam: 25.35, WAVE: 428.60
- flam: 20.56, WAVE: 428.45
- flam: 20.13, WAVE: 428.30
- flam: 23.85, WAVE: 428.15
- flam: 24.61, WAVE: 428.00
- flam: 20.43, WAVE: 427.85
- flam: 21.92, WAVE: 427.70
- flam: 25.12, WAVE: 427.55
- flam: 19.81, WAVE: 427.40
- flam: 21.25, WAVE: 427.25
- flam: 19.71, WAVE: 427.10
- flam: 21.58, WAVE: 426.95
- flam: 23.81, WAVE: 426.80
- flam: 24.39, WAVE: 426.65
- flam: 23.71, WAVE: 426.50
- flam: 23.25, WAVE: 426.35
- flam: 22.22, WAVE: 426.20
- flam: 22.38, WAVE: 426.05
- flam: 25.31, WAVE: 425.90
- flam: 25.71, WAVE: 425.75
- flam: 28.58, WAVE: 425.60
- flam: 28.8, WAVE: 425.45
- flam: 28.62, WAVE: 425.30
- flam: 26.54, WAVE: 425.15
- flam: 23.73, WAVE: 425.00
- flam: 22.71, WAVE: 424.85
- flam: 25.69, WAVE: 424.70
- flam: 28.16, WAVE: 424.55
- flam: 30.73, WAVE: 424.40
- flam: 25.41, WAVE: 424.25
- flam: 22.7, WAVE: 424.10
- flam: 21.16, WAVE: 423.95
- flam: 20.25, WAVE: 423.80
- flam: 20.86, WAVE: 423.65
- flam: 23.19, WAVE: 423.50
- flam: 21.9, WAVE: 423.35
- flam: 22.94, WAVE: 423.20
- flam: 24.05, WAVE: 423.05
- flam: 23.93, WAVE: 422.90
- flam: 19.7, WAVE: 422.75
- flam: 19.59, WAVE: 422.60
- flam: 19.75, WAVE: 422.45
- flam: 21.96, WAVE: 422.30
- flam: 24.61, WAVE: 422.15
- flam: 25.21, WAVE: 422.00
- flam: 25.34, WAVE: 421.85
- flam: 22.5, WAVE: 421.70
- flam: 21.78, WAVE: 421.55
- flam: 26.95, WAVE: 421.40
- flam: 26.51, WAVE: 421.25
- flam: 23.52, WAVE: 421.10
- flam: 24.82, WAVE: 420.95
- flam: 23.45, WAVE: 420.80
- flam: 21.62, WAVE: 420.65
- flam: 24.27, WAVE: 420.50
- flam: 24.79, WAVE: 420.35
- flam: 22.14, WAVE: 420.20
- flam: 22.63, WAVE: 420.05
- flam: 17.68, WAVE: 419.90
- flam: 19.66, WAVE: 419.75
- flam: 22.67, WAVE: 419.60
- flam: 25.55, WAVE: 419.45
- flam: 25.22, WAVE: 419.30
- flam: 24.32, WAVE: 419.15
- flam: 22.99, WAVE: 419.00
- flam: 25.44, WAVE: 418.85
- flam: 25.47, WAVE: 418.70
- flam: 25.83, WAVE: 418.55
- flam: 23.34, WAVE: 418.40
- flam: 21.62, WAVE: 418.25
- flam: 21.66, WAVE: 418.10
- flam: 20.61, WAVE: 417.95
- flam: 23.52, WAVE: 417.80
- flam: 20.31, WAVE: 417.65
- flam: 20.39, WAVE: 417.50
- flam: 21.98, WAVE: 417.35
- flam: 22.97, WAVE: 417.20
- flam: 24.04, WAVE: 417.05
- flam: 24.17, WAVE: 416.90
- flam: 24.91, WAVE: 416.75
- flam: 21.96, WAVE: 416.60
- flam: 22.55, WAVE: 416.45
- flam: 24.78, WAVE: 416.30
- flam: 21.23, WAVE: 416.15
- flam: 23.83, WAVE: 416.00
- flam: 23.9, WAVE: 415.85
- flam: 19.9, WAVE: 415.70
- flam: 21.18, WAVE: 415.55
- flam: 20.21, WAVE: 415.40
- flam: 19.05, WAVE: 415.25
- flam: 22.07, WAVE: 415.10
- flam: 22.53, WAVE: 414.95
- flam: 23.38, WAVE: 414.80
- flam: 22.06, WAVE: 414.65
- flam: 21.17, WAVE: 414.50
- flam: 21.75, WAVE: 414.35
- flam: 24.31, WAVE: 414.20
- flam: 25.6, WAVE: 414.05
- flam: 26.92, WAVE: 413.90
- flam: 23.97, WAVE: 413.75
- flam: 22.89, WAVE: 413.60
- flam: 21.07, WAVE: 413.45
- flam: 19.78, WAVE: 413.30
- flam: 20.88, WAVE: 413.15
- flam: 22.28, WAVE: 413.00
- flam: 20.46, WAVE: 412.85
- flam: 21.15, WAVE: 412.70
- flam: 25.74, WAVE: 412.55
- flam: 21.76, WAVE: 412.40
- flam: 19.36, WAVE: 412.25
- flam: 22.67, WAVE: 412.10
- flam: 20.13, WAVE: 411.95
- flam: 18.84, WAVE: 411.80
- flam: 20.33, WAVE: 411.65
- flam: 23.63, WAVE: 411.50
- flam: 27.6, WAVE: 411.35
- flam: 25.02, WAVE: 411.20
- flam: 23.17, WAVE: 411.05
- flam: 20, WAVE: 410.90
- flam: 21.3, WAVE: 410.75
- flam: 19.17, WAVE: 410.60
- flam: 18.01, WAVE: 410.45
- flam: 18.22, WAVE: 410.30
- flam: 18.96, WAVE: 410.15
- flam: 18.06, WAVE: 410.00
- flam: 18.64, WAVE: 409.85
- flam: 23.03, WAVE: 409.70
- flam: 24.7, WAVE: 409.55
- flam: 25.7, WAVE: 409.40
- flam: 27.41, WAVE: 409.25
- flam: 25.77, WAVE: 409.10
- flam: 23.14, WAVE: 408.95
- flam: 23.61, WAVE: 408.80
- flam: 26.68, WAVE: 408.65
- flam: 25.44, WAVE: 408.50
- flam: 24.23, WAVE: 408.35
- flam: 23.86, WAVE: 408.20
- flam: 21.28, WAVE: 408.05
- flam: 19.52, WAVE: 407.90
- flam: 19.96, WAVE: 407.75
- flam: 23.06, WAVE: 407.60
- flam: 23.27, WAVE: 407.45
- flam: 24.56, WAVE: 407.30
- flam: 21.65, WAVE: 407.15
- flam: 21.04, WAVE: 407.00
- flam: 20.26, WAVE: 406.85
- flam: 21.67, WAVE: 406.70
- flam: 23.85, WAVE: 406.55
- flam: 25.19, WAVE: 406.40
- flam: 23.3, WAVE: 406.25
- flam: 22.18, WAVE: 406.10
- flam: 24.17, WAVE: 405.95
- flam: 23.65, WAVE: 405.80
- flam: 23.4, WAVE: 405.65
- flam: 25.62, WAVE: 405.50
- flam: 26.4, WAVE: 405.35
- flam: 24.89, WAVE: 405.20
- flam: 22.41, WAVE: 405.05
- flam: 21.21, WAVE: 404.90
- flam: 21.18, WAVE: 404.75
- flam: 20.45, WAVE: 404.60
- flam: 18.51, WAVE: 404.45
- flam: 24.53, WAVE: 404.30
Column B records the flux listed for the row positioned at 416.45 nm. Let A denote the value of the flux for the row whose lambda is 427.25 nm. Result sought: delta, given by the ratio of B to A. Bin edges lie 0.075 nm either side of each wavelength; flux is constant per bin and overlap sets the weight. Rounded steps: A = 21.25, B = 22.55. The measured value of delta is 1.06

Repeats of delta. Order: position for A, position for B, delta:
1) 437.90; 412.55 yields 1.04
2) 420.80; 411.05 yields 0.99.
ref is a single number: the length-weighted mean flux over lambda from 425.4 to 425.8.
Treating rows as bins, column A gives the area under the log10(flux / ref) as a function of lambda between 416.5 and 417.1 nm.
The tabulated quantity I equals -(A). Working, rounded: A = -0.0413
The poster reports 0.0413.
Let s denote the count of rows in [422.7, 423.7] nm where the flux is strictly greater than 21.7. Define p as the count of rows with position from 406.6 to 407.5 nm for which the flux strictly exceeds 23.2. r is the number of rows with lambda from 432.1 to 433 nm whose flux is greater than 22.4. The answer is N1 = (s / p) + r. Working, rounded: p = 2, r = 6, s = 5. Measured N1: 8.5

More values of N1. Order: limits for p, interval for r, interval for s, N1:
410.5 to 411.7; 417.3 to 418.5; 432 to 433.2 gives 4.7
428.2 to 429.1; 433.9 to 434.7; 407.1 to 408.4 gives 6.5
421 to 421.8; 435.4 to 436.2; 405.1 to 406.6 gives 8.3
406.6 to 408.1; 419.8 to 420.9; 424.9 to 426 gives 7.5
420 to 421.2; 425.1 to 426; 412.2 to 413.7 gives 6.8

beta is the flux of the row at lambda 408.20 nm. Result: 23.86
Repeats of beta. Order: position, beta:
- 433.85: 27.39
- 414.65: 22.06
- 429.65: 21.42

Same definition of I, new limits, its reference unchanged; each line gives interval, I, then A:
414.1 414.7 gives 0.0555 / -0.0555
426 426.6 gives 0.0493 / -0.0493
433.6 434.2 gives 0.0272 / -0.0272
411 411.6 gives 0.0308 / -0.0308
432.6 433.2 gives 0.0271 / -0.0271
